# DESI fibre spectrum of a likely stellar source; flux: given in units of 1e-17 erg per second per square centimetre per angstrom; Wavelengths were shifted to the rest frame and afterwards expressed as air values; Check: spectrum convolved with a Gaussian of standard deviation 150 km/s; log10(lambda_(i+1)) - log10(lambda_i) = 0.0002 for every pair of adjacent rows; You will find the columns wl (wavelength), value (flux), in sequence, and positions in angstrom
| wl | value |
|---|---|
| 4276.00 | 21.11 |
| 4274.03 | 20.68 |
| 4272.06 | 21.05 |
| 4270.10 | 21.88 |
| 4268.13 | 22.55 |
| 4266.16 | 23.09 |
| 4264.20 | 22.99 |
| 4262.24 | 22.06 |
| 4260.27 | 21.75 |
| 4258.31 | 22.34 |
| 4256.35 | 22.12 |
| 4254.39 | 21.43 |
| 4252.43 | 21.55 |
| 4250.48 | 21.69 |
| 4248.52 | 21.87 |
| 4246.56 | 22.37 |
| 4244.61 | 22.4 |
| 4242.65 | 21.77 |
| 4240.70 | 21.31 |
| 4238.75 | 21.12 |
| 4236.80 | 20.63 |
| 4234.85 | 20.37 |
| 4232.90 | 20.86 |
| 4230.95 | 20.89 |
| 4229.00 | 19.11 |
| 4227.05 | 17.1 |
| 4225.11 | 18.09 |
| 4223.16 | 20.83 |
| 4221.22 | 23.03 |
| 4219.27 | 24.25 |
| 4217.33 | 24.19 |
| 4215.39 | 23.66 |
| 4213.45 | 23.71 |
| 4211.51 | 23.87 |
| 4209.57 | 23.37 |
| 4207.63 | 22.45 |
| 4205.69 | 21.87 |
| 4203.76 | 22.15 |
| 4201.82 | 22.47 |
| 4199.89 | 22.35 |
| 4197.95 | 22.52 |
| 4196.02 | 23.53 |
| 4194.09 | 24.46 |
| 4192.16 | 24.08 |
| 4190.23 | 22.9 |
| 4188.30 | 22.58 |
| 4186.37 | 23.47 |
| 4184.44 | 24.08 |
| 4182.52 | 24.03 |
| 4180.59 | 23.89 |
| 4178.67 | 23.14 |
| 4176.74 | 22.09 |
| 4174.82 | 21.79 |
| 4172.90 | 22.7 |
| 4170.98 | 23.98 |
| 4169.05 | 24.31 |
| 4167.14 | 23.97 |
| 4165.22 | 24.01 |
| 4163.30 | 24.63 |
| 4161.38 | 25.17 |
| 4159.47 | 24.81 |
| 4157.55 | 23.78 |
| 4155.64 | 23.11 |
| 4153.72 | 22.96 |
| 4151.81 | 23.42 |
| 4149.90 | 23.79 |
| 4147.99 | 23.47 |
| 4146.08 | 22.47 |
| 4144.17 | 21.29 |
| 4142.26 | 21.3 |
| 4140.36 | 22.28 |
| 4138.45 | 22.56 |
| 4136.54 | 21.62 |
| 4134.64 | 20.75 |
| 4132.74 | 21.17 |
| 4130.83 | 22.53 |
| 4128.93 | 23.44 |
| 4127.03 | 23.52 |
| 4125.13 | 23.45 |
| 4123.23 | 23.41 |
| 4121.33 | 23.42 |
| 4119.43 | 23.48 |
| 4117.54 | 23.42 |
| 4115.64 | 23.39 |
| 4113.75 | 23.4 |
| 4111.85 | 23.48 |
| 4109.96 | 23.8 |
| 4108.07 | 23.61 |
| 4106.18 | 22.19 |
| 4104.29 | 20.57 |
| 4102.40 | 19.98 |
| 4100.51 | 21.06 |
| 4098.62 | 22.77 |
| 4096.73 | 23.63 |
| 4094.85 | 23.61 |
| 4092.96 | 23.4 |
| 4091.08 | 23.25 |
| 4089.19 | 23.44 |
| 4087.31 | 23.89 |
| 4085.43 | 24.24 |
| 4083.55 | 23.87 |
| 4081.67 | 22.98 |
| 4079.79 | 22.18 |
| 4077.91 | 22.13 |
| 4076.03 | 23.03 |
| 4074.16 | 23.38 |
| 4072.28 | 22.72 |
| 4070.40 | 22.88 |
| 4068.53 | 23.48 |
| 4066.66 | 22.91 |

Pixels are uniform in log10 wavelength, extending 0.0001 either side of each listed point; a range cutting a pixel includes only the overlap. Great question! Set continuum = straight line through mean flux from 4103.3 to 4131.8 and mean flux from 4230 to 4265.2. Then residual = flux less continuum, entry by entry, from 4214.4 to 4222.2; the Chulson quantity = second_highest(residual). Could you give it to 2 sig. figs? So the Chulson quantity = 2.2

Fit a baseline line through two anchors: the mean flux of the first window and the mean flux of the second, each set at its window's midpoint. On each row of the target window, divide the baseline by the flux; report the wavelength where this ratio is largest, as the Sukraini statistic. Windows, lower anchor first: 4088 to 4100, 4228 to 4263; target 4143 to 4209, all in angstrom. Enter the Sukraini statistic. 4144.17 angstrom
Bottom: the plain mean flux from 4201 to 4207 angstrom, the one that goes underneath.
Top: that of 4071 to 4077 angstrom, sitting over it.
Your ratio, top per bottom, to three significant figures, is 1.04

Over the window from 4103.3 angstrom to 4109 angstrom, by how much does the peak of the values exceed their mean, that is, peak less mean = 1.5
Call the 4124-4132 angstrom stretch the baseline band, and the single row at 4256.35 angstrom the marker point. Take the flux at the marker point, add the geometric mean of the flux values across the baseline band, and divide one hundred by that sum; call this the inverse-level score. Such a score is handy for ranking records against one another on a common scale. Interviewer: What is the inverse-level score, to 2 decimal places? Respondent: 2.21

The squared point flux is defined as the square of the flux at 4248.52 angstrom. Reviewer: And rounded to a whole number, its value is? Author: 478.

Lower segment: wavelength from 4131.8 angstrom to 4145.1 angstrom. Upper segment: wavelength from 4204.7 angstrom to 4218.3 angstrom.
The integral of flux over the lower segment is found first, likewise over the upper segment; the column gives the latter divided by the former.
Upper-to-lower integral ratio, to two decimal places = 1.10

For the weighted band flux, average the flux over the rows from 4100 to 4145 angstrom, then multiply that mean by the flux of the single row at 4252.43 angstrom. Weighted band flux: 484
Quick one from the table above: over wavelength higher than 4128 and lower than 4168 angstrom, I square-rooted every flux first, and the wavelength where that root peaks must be 4161.38 angstrom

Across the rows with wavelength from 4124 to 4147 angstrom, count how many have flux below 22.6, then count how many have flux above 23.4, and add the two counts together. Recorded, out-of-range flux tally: 12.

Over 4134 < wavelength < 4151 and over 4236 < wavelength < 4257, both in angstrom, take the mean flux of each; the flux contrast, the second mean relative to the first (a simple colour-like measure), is 0.98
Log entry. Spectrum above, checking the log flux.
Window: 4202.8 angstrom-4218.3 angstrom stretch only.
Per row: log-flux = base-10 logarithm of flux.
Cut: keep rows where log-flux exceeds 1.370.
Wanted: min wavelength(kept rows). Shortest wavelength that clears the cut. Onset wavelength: 4211.51 angstrom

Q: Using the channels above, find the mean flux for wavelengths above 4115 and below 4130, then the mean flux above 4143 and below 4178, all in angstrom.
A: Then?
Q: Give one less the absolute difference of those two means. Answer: 1.0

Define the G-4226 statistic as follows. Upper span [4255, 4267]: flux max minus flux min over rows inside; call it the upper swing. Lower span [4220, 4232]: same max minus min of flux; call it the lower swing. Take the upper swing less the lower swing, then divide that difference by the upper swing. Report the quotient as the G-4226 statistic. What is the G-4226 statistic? -3.4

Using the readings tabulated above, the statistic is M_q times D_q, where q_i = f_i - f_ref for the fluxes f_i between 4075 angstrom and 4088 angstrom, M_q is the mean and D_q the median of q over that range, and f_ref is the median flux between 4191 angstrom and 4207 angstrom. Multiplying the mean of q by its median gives 0.37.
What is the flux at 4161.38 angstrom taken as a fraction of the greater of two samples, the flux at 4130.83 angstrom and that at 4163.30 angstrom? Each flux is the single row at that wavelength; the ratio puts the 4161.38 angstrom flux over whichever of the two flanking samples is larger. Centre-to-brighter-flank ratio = 1.02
